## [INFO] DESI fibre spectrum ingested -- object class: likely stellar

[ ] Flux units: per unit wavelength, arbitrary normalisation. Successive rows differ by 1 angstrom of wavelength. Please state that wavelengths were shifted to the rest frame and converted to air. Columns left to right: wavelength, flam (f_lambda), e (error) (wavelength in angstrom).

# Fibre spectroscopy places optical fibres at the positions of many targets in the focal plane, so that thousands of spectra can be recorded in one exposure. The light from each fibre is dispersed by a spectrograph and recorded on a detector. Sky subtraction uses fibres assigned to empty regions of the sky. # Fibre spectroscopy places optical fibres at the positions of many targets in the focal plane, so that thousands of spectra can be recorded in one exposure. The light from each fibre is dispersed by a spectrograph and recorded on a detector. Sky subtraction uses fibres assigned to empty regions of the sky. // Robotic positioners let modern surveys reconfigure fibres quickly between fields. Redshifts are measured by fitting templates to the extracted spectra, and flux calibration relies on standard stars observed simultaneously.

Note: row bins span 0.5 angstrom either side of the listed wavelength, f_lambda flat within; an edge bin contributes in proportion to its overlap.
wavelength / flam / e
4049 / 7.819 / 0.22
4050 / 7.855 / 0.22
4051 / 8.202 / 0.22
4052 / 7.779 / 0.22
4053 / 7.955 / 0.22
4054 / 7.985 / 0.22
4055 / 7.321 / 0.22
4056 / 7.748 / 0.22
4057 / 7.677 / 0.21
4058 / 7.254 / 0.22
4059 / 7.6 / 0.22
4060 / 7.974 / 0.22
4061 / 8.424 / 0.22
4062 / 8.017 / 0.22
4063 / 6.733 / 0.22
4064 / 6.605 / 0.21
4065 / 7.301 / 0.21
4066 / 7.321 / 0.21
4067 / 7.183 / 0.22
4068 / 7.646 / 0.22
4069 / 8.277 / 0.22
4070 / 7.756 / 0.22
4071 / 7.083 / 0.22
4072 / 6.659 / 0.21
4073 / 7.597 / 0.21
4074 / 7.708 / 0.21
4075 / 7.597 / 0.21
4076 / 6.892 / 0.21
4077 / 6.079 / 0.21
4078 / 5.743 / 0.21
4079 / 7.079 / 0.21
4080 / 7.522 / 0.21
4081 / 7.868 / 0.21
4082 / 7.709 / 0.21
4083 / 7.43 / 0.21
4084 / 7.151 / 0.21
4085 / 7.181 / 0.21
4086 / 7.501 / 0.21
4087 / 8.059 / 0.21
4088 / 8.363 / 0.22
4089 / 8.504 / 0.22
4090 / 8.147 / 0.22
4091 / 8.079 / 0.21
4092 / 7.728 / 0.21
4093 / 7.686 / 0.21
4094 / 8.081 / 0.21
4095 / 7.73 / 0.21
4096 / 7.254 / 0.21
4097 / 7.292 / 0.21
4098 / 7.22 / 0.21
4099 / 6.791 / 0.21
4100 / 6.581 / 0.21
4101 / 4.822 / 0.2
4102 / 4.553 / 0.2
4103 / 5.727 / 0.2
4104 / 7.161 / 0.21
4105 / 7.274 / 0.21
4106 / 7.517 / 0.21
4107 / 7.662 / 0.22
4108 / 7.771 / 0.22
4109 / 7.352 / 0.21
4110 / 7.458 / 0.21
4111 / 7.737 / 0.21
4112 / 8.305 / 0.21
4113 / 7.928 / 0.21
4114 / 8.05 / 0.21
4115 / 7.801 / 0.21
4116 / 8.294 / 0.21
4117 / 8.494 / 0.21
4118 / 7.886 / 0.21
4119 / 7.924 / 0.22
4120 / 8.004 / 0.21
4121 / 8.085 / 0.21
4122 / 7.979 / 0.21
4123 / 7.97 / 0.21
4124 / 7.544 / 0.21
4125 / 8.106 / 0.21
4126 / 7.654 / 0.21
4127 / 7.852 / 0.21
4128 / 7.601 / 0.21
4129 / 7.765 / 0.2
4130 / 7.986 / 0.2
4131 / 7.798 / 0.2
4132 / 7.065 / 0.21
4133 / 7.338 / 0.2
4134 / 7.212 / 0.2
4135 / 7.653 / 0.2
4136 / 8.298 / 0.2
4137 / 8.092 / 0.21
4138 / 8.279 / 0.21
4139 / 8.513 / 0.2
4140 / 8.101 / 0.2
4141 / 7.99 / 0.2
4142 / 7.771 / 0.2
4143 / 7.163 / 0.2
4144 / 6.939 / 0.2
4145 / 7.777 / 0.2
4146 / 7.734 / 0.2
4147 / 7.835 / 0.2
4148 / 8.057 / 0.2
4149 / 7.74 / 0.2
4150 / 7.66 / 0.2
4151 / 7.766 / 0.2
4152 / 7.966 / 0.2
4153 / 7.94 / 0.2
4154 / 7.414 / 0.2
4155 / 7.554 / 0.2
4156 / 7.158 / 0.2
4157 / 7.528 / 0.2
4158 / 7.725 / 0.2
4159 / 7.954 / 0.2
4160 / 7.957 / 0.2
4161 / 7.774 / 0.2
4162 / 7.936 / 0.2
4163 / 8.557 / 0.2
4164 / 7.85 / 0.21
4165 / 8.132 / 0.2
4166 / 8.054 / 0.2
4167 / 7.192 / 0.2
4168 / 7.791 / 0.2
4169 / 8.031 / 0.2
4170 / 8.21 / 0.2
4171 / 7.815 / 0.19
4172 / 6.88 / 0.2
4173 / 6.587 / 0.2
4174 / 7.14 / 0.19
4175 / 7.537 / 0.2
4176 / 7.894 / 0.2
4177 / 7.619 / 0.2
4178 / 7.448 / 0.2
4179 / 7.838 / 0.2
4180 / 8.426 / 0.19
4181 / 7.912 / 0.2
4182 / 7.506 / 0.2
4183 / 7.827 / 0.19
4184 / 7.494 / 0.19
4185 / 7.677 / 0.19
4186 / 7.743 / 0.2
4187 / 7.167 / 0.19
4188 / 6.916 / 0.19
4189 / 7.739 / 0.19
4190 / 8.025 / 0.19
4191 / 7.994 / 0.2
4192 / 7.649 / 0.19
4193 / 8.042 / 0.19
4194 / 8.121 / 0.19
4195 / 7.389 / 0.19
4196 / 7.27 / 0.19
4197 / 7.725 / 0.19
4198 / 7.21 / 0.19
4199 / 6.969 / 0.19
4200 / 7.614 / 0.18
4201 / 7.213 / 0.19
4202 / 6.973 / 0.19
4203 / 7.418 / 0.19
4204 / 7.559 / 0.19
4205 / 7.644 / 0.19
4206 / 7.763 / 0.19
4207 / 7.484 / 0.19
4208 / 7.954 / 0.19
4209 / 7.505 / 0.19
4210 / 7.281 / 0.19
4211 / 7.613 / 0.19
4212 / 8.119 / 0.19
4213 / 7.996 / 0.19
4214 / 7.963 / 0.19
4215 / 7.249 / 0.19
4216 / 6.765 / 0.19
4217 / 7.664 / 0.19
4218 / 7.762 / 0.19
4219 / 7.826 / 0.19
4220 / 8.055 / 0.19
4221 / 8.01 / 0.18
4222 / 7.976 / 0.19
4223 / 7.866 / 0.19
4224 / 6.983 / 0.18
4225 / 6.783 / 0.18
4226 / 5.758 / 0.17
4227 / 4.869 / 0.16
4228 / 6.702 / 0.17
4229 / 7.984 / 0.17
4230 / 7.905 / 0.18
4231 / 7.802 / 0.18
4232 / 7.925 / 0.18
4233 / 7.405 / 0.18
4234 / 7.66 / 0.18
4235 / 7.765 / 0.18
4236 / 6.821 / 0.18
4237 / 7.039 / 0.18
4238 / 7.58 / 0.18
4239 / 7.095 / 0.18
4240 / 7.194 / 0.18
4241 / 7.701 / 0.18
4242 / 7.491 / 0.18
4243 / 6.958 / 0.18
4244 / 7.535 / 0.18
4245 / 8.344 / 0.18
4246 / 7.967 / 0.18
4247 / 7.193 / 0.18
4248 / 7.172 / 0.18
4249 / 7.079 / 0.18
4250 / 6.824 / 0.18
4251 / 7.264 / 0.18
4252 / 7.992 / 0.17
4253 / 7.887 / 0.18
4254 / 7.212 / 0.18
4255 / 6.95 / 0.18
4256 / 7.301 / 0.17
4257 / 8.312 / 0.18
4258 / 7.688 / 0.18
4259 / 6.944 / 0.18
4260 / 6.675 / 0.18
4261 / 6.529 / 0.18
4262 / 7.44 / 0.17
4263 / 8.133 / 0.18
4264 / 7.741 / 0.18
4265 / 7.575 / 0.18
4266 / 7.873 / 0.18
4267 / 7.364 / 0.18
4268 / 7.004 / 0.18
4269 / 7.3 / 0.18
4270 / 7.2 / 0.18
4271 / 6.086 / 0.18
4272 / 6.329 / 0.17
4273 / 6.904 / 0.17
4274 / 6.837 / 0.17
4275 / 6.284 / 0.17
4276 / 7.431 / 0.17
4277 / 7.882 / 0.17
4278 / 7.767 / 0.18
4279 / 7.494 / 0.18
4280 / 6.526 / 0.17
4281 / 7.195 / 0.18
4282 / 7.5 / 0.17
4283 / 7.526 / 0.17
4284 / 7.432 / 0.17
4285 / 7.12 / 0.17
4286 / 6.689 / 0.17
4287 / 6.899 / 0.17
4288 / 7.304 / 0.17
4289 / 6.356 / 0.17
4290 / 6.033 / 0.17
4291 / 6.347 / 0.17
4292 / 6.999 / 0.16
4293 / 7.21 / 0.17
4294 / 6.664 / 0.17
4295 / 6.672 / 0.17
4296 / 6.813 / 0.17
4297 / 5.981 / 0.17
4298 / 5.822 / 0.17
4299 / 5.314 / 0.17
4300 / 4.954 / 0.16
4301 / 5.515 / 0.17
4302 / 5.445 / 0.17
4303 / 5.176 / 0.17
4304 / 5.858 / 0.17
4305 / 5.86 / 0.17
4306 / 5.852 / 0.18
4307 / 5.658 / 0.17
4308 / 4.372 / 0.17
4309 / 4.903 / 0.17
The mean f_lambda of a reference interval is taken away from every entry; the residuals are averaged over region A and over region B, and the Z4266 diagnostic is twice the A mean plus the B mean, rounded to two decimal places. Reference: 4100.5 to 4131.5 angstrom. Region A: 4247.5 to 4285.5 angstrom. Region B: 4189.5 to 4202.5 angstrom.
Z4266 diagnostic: -0.58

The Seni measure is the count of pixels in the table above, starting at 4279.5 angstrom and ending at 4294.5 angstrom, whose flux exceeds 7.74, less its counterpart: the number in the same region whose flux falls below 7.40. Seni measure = -12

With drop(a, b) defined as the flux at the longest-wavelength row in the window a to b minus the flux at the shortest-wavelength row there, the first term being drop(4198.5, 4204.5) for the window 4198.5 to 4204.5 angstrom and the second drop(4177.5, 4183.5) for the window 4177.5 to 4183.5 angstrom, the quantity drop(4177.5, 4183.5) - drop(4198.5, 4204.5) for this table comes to -0.21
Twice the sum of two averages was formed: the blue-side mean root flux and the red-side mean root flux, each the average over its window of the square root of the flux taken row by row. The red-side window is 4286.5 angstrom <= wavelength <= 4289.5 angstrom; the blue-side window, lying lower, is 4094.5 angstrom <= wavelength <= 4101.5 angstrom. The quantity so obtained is 10.44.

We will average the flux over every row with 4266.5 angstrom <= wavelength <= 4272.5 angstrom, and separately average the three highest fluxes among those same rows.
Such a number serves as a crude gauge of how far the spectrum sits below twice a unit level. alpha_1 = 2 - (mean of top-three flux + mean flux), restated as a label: -12.2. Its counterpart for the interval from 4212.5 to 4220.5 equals -13.7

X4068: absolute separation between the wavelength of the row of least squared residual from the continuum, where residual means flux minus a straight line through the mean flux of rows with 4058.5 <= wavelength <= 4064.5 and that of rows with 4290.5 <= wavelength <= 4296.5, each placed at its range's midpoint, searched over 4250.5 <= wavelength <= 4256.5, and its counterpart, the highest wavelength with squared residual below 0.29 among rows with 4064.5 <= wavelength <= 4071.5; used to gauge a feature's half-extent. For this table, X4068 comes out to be 184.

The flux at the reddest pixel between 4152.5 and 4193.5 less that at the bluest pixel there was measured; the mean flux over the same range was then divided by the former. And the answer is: 75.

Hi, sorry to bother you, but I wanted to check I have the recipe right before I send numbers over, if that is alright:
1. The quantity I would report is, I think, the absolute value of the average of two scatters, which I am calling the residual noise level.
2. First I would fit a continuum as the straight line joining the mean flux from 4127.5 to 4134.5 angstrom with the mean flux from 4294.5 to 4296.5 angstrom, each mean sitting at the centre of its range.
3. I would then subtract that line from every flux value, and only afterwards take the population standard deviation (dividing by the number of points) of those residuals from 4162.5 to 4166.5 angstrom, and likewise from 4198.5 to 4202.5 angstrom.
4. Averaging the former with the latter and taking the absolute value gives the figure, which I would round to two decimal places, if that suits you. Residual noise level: 0.26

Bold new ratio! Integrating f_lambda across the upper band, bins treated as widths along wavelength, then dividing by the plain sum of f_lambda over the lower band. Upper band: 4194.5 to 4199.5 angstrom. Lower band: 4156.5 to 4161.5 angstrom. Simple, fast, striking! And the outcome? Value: 0.94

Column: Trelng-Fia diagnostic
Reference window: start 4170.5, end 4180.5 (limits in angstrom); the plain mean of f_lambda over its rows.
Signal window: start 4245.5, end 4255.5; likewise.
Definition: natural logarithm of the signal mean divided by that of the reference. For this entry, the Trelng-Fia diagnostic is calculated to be -0.022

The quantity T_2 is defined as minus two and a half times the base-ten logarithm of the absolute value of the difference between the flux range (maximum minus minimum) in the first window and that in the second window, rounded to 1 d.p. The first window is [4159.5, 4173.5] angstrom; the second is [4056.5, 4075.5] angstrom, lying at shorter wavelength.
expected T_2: 2.1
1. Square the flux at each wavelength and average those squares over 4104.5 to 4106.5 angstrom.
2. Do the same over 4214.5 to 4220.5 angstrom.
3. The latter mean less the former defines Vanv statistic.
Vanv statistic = 3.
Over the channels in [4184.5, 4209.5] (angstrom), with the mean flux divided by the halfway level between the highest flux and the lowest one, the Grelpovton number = 1.00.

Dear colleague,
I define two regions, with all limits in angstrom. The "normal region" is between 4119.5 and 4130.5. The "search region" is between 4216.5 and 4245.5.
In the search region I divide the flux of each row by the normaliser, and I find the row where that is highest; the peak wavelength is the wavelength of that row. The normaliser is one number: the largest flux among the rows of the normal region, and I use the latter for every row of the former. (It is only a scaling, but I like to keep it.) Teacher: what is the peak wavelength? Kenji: 4245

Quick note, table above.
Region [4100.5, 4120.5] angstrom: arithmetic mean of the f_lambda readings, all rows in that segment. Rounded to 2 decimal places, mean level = 7.39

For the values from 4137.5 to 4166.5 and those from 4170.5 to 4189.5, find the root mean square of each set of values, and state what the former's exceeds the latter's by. 0.28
